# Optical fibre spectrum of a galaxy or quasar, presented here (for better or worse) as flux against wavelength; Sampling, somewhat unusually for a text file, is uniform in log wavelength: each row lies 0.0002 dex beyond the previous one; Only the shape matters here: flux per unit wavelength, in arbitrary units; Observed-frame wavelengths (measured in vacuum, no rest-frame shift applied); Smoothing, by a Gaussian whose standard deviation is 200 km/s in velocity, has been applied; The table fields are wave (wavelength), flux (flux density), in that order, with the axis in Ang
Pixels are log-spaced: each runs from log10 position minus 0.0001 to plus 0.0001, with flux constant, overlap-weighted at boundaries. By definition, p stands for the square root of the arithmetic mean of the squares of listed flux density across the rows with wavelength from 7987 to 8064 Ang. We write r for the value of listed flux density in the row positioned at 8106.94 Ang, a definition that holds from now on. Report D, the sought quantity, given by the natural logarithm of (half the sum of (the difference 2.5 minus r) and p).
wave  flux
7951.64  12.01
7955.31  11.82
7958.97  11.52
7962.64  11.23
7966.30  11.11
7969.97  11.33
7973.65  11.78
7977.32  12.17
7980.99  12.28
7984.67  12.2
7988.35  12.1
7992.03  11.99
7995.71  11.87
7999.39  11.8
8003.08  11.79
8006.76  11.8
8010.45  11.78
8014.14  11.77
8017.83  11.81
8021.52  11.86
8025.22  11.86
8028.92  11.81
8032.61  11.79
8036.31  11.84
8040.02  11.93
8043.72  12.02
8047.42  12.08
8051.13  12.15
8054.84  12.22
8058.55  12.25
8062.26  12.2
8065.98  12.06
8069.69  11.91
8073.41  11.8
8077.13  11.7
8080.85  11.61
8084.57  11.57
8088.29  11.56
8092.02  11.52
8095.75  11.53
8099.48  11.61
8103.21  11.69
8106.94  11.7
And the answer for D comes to 0.31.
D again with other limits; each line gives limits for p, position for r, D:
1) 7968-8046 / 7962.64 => 0.46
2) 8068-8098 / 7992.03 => 0.08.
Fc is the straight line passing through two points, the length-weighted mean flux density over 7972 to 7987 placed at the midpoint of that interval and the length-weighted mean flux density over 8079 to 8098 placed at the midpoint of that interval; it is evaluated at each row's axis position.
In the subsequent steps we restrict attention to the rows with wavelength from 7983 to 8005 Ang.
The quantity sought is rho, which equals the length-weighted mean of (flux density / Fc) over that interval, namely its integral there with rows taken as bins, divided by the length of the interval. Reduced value 0.99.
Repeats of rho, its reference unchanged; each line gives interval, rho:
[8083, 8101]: 1.00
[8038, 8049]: 1.02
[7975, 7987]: 1.01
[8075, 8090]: 1.00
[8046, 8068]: 1.04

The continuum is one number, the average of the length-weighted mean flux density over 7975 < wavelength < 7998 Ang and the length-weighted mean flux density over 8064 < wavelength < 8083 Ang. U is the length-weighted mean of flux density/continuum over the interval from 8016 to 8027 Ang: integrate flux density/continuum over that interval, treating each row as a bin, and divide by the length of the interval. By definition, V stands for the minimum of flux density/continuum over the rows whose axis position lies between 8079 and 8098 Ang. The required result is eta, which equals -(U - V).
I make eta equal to -0.03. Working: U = 0.99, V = 0.964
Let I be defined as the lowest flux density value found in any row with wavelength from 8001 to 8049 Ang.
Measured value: 11.77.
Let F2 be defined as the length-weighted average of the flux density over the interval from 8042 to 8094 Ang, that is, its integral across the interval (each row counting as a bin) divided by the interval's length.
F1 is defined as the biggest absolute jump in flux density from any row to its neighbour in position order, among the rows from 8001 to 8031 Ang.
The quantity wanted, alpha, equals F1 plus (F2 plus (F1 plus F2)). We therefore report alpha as 23.9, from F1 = 0.050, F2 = 11.90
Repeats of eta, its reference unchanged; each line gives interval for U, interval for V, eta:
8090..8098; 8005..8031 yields 0.02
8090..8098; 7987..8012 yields 0.02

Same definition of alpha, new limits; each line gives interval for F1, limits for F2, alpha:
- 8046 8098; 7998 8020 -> 23.9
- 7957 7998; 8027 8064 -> 25.0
